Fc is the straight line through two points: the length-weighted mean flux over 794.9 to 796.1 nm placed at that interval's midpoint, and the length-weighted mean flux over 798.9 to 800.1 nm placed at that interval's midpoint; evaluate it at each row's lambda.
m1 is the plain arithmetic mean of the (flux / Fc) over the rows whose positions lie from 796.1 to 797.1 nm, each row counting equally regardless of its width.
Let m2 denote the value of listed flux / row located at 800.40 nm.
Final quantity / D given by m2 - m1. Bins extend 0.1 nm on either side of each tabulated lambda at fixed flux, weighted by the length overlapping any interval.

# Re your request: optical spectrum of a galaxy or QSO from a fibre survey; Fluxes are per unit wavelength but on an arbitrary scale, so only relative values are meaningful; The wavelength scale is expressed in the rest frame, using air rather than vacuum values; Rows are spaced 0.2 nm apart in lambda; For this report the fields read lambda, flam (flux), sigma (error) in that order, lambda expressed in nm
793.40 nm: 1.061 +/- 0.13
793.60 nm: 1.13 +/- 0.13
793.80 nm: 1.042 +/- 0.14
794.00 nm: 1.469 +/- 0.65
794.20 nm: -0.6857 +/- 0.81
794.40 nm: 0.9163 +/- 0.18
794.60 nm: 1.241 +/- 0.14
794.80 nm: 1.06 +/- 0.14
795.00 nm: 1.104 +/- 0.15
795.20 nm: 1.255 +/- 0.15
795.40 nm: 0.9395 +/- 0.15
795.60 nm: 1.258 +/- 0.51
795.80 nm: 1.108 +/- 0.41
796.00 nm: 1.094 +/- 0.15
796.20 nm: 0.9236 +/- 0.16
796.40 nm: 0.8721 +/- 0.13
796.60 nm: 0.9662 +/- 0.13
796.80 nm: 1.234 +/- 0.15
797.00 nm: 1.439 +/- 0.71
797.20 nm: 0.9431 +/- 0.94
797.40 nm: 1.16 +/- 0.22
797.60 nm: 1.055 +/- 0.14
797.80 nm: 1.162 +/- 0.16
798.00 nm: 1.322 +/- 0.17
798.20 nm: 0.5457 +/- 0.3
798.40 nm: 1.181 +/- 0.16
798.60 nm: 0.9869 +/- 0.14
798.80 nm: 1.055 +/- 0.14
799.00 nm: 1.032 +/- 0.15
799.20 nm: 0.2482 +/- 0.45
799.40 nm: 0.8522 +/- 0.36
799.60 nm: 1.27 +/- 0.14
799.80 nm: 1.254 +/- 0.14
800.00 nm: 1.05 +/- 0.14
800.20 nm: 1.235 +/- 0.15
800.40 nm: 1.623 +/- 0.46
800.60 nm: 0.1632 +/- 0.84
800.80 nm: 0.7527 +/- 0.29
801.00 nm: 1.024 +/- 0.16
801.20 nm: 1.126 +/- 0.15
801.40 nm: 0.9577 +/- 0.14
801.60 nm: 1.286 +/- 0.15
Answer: 0.61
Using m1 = 1.01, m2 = 1.623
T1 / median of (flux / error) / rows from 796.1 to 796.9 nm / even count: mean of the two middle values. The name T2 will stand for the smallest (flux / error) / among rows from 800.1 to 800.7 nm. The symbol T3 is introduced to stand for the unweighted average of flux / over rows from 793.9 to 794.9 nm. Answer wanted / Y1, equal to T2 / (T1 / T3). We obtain 0.02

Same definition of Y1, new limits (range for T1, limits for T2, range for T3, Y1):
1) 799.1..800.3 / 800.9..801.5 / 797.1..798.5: 0.86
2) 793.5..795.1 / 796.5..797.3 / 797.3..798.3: 0.14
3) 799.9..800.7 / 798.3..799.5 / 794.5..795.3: 0.12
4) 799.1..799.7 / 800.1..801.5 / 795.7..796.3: 0.09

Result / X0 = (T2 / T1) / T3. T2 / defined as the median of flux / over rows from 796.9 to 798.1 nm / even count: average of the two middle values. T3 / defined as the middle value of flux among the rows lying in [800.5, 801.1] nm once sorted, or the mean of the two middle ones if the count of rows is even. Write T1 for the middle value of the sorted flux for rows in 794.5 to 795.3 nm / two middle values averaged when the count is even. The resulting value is 1.3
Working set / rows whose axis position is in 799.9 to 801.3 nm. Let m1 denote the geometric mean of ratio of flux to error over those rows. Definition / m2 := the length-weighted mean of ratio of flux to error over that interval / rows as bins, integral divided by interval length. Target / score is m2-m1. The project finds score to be 1.7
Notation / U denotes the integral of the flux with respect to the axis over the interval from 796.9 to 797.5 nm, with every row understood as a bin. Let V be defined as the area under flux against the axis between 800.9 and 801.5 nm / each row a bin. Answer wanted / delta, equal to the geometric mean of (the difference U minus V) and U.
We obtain 0.25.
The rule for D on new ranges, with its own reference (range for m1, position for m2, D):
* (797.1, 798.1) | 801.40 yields -0.13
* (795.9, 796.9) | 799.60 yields 0.33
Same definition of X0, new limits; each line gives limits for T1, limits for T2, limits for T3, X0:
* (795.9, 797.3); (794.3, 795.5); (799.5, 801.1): 1.0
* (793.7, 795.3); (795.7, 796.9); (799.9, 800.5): 0.8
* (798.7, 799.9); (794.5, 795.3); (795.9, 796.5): 1.2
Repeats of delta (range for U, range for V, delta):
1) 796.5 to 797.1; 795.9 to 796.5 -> 0.33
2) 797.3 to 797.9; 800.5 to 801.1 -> 0.44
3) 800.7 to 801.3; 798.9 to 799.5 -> 0.30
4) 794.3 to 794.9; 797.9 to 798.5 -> 0.15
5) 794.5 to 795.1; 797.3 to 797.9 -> 0.06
